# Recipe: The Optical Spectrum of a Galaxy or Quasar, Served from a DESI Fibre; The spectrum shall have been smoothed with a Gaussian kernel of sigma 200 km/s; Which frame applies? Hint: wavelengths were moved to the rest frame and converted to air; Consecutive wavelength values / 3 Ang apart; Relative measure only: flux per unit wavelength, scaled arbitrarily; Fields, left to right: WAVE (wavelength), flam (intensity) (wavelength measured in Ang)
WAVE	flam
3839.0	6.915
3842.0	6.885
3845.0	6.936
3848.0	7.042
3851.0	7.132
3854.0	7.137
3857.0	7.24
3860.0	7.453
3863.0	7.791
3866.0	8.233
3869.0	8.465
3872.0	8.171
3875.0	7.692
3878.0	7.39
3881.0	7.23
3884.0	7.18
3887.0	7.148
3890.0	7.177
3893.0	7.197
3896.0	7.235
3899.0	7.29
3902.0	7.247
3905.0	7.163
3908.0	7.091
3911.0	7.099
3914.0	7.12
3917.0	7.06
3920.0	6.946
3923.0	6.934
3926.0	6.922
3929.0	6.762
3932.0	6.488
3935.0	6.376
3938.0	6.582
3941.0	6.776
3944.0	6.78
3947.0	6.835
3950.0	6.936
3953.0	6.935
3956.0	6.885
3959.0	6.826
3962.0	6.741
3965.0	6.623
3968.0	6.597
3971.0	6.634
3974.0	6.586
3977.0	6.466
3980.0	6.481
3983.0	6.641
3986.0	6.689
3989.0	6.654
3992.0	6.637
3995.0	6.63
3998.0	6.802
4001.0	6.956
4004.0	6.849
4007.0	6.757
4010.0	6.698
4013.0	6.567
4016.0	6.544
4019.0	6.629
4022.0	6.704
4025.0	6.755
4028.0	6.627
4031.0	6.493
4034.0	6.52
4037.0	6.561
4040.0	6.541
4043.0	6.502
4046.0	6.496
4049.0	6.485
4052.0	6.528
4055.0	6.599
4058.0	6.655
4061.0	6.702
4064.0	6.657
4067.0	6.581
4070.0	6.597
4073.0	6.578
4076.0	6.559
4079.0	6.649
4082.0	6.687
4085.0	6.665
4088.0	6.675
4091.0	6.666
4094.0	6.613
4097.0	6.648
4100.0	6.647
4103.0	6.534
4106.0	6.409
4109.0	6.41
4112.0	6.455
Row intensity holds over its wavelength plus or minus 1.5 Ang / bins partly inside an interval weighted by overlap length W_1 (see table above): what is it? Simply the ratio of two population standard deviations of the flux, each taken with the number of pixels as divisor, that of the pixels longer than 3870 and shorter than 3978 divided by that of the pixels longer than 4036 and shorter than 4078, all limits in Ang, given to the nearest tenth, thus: 5.7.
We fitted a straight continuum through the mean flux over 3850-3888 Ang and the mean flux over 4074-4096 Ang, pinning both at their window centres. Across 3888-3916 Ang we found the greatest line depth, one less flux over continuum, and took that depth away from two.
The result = 1.96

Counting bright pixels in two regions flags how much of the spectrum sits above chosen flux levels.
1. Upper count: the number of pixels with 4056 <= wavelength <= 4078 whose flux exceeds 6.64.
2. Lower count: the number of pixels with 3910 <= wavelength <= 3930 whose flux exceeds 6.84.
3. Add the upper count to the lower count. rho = 9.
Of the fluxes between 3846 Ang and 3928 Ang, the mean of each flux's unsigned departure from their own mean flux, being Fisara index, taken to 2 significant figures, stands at 0.29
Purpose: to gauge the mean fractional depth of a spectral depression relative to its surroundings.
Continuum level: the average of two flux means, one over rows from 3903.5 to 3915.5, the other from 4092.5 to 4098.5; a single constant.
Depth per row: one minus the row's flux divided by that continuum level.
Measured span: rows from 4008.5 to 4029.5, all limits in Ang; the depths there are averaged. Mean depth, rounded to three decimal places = 0.033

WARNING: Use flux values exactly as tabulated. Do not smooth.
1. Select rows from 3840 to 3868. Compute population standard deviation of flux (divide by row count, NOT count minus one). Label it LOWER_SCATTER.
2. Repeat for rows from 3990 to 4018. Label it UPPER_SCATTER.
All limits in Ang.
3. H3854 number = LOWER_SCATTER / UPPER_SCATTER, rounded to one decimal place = 3.2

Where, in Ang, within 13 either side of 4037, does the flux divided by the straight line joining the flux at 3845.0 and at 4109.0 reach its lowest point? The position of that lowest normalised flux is 4031.0 Ang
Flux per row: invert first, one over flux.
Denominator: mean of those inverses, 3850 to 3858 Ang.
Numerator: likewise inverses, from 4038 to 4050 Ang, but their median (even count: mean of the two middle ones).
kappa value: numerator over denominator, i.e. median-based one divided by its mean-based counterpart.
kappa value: 1.10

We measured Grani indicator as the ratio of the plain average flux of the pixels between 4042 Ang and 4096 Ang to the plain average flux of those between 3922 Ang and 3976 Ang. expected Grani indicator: 0.98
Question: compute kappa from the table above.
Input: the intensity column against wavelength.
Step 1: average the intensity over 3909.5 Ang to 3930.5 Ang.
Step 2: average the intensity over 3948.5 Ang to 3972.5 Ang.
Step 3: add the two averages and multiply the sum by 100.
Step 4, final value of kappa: 1375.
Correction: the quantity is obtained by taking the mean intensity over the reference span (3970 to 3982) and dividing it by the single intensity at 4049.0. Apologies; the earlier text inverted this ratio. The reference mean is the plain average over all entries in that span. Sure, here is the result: 1.009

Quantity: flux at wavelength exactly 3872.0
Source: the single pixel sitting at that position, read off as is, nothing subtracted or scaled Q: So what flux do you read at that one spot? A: 8.171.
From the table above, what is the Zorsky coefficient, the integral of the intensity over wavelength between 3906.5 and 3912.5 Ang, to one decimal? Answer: 42.6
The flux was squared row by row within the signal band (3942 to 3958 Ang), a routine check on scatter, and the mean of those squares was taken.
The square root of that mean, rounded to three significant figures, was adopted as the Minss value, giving 6.87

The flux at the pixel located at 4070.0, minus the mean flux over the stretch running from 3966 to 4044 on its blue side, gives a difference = -0.04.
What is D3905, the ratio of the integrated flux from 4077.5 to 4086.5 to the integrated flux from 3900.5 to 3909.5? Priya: 0.930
